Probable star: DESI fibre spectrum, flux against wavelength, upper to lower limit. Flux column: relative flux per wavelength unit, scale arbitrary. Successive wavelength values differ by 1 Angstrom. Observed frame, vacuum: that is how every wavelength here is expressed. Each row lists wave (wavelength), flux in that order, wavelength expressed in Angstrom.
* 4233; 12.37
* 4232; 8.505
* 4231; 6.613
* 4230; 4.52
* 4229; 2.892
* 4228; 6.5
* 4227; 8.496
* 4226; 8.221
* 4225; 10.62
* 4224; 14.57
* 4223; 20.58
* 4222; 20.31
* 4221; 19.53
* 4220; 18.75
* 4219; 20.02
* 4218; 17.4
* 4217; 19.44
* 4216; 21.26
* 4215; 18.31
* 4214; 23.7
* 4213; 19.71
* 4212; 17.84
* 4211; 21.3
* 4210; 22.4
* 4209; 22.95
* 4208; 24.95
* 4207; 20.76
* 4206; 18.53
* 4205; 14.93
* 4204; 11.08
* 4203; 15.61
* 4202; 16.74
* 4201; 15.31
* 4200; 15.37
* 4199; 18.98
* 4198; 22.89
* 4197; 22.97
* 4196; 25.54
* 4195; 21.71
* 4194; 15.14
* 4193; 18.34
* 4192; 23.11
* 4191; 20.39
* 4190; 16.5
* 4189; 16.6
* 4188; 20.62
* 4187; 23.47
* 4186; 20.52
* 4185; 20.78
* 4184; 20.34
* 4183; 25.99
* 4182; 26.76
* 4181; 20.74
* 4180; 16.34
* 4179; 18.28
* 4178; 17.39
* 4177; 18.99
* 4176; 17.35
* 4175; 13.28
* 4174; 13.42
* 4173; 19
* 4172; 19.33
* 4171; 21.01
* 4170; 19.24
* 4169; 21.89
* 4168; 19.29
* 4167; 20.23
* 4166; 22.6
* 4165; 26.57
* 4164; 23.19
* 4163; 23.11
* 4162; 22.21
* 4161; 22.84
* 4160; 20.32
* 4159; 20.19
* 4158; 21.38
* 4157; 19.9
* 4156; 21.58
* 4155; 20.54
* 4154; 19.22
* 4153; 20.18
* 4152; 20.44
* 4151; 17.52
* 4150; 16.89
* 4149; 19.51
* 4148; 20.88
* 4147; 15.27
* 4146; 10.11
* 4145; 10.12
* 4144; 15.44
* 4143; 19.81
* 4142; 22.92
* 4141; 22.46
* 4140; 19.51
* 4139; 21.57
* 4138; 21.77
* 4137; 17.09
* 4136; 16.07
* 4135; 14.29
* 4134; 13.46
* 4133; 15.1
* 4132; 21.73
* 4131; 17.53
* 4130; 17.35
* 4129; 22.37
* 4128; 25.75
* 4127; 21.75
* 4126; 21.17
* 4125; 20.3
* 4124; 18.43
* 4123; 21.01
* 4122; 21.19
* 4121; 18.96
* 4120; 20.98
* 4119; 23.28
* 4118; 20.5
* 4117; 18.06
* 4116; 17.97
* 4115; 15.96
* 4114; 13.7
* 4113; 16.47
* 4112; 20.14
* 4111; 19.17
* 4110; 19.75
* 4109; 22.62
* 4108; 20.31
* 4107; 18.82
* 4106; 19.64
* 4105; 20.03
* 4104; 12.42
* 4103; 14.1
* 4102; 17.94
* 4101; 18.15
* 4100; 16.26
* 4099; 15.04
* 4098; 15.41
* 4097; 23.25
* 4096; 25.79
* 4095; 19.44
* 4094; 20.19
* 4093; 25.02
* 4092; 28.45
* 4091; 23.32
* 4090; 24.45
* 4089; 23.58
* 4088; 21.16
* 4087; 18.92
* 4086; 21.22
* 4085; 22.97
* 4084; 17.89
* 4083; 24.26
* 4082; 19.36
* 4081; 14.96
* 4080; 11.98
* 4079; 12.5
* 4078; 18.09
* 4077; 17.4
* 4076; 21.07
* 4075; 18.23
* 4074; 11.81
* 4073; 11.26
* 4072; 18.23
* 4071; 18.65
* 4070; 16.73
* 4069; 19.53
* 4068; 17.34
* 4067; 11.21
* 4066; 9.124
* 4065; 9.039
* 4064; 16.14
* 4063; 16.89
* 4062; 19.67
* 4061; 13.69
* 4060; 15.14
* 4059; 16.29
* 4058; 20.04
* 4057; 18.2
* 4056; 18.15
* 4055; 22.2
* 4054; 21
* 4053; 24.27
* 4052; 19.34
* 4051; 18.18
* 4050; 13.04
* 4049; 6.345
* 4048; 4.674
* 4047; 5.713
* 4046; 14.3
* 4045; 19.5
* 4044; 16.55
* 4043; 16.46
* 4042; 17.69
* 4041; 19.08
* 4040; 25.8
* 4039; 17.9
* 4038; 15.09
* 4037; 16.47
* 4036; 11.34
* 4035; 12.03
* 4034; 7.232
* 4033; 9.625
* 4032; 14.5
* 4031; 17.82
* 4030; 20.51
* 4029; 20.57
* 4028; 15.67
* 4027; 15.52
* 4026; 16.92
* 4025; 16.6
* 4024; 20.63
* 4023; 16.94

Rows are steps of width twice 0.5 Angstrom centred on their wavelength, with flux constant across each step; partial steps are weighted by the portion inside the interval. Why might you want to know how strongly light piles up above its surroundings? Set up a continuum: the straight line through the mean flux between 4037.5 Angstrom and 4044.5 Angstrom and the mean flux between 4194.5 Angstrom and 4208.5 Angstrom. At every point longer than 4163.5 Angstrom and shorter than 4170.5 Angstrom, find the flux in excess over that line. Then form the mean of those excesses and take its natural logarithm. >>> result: 1.11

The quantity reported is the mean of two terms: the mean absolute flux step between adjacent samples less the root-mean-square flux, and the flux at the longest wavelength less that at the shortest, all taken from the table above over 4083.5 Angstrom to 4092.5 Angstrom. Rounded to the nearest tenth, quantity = -4.7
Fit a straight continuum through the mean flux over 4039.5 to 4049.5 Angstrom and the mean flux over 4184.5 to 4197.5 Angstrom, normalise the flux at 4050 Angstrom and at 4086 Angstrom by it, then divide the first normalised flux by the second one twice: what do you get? 0.5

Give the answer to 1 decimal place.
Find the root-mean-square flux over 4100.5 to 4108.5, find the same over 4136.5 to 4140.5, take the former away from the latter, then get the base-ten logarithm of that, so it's 0.3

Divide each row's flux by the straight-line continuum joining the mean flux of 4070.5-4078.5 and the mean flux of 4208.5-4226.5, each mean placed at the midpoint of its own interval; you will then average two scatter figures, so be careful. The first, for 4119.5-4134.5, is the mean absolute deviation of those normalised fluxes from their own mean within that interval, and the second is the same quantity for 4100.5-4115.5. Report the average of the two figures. 0.135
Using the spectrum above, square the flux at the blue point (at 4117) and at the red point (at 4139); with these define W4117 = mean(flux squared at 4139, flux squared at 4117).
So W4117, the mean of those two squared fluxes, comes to 396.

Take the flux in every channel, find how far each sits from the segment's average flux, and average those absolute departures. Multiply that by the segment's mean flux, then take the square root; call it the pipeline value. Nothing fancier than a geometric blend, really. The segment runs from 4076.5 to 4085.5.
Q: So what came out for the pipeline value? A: 7.4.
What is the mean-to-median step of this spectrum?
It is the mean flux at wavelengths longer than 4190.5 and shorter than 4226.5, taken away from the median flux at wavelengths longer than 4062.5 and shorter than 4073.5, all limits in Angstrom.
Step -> -2.1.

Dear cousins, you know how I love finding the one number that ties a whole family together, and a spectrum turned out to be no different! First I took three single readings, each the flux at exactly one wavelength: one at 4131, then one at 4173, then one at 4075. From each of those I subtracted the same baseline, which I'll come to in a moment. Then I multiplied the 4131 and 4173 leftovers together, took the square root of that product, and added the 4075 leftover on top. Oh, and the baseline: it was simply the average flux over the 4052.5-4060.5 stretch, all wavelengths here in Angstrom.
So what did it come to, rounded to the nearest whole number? 0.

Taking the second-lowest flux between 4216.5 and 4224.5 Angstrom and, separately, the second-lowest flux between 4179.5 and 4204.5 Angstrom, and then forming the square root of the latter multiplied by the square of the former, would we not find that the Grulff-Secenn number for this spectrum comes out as 68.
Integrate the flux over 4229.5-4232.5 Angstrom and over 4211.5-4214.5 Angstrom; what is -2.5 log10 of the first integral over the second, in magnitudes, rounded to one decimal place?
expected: 1.2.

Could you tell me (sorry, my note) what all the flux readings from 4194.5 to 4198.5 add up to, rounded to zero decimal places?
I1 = 93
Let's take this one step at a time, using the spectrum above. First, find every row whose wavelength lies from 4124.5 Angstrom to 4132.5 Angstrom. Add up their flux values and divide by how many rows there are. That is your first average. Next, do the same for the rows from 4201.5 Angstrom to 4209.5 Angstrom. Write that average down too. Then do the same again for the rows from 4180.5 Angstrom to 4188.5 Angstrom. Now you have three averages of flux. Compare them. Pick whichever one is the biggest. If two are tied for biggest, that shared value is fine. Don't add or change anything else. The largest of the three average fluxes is 22.4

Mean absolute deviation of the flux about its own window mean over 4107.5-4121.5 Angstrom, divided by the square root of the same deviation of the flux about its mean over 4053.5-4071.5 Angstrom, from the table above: 1.2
